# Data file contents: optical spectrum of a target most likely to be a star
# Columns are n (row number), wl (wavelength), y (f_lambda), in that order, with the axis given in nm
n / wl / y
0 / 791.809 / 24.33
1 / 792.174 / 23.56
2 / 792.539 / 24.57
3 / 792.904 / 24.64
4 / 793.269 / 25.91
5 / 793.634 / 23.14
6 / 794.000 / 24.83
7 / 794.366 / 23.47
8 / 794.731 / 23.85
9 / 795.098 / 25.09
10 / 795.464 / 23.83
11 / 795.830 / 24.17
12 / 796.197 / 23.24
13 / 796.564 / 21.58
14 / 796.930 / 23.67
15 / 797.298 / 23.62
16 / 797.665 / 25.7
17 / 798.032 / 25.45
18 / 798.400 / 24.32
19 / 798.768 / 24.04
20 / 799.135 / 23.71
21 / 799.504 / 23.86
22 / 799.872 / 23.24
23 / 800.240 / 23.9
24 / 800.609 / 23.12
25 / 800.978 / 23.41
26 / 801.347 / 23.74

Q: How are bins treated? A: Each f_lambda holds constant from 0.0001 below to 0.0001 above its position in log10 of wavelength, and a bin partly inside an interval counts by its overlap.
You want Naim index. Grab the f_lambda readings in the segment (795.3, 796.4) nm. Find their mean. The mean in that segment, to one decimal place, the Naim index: 23.7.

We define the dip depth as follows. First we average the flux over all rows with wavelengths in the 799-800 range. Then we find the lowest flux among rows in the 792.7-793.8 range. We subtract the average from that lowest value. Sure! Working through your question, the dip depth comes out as -0.5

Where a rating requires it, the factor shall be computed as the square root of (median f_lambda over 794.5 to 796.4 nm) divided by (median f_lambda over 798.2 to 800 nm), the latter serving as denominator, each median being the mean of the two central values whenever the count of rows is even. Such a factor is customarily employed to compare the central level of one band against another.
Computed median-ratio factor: 1.00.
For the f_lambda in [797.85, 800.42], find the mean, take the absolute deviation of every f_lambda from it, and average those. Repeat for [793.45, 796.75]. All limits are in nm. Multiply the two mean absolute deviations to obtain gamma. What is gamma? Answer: 0.34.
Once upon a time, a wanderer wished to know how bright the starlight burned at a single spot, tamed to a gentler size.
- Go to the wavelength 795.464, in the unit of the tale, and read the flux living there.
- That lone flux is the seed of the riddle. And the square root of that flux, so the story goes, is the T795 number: 4.88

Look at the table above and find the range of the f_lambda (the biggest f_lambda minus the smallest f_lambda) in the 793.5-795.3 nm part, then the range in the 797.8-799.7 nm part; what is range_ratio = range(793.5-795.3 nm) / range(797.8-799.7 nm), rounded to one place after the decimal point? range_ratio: 1.1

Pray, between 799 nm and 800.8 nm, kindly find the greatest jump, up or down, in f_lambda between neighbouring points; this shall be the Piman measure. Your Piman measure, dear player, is 0.8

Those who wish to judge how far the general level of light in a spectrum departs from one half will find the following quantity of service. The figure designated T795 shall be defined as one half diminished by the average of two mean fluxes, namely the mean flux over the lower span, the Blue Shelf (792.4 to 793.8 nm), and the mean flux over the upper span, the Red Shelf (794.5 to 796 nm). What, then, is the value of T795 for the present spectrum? -23.9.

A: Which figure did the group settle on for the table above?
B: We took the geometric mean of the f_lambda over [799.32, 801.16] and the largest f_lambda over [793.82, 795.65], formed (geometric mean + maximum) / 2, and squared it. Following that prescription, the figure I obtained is 590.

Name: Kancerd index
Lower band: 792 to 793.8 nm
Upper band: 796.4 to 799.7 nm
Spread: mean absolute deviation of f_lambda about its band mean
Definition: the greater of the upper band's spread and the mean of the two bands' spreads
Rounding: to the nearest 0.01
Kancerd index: 0.80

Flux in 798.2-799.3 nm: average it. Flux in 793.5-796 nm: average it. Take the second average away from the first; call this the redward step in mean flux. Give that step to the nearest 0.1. 0.0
